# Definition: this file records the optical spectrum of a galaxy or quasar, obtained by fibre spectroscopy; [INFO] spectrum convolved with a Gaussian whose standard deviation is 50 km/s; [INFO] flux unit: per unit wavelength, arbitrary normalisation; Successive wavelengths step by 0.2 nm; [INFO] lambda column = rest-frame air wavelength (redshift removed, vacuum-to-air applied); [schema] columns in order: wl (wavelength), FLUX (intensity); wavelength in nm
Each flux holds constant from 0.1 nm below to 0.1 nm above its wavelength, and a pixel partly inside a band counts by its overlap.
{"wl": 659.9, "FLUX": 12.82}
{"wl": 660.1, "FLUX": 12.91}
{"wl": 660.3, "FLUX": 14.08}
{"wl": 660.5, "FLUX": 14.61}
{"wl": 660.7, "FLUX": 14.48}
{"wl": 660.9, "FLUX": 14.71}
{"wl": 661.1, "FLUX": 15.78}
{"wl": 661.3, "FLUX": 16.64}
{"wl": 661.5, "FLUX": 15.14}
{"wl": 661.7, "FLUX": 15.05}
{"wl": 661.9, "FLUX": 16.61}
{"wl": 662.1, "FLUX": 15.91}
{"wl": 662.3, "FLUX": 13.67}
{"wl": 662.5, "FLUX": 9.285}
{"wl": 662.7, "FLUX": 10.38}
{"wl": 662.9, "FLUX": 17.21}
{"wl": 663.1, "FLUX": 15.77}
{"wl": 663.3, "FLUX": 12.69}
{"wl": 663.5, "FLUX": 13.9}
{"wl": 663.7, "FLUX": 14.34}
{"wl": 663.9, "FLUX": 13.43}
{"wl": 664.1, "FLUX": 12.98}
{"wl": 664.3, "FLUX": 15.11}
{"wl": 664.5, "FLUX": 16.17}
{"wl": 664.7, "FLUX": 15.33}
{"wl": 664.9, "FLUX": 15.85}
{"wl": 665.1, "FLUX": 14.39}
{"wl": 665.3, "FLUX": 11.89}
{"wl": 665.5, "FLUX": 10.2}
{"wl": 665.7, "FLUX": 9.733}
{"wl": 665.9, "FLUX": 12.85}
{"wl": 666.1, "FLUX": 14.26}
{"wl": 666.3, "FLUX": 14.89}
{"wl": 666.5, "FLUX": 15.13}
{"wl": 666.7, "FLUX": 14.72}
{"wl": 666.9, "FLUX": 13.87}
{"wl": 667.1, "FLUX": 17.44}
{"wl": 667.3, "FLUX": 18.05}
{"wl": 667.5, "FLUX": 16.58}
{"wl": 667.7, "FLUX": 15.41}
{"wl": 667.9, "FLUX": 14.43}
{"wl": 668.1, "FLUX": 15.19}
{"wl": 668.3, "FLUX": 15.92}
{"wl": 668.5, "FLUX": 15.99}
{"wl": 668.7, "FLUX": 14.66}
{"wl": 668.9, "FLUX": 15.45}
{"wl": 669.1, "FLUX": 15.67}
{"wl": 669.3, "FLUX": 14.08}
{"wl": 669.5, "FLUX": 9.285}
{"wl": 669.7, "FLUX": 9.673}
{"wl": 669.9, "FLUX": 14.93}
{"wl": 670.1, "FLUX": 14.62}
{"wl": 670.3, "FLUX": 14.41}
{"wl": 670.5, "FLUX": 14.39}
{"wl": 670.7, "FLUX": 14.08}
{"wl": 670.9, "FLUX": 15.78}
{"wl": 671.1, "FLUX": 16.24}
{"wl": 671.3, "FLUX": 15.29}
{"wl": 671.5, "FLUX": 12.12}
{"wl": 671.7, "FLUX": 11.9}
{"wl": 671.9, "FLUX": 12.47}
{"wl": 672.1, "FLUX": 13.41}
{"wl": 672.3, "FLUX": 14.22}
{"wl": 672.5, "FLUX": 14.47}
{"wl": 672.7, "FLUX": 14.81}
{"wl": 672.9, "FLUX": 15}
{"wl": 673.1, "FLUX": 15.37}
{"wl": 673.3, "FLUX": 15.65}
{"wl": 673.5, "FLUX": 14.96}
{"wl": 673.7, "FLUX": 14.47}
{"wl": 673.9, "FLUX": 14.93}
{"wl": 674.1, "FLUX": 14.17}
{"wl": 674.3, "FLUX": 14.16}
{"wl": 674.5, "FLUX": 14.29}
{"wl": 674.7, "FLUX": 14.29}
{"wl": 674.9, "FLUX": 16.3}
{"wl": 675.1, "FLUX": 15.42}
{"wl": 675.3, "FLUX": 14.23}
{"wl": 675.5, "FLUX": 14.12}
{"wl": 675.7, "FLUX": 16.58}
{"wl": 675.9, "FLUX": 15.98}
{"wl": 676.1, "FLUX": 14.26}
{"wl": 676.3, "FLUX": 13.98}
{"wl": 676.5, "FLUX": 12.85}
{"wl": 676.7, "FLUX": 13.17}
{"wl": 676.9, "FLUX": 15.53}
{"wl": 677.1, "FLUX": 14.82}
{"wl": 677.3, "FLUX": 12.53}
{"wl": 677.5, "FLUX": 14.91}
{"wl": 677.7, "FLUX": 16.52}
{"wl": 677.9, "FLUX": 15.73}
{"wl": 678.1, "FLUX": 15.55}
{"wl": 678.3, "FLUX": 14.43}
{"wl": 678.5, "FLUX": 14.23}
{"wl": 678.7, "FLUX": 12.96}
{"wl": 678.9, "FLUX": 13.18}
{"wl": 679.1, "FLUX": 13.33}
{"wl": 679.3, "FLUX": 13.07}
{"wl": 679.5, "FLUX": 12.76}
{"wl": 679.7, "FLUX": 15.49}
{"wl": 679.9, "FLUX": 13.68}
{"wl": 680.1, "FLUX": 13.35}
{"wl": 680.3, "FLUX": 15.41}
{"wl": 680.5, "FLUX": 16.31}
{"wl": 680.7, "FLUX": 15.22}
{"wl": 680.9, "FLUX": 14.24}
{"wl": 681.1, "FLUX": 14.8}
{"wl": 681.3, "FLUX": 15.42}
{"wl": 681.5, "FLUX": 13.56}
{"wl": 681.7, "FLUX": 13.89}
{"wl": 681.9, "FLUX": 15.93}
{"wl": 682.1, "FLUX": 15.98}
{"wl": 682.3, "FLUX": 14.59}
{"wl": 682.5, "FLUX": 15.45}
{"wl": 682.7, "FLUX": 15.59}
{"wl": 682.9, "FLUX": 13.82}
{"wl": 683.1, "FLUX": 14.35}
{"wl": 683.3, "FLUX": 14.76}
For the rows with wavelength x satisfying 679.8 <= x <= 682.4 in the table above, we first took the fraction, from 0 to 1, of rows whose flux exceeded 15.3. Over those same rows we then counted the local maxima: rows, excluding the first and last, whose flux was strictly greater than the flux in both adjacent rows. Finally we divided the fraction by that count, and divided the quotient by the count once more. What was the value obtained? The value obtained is 0.043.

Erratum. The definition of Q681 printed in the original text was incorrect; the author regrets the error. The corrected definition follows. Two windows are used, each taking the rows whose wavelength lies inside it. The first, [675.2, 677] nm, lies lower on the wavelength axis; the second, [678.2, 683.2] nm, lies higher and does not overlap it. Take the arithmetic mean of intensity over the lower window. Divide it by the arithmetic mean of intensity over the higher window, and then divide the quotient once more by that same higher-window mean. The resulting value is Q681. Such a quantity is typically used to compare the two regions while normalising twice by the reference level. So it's 0.070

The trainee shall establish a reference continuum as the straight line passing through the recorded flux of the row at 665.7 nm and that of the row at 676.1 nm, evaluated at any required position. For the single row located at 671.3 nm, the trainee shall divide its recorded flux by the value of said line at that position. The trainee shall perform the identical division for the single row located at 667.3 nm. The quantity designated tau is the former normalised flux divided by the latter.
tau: 0.73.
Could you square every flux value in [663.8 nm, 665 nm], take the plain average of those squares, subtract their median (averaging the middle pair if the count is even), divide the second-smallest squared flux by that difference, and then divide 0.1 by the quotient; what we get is -0.0060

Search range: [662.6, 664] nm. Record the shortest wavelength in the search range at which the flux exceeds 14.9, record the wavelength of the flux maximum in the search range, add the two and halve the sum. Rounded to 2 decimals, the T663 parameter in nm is 662.90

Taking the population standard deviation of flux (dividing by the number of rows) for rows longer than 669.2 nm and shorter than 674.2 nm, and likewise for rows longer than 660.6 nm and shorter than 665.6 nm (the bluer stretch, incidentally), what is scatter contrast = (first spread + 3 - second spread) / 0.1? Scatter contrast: 27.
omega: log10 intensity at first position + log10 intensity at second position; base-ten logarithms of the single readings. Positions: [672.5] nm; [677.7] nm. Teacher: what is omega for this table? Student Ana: 2.378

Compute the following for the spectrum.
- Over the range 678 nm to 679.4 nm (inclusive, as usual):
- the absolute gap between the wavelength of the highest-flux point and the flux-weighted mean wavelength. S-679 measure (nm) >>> 0.58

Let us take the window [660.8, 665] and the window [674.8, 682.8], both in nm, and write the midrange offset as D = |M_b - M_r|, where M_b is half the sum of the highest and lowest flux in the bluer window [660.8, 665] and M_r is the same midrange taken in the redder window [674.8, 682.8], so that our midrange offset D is 1.3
